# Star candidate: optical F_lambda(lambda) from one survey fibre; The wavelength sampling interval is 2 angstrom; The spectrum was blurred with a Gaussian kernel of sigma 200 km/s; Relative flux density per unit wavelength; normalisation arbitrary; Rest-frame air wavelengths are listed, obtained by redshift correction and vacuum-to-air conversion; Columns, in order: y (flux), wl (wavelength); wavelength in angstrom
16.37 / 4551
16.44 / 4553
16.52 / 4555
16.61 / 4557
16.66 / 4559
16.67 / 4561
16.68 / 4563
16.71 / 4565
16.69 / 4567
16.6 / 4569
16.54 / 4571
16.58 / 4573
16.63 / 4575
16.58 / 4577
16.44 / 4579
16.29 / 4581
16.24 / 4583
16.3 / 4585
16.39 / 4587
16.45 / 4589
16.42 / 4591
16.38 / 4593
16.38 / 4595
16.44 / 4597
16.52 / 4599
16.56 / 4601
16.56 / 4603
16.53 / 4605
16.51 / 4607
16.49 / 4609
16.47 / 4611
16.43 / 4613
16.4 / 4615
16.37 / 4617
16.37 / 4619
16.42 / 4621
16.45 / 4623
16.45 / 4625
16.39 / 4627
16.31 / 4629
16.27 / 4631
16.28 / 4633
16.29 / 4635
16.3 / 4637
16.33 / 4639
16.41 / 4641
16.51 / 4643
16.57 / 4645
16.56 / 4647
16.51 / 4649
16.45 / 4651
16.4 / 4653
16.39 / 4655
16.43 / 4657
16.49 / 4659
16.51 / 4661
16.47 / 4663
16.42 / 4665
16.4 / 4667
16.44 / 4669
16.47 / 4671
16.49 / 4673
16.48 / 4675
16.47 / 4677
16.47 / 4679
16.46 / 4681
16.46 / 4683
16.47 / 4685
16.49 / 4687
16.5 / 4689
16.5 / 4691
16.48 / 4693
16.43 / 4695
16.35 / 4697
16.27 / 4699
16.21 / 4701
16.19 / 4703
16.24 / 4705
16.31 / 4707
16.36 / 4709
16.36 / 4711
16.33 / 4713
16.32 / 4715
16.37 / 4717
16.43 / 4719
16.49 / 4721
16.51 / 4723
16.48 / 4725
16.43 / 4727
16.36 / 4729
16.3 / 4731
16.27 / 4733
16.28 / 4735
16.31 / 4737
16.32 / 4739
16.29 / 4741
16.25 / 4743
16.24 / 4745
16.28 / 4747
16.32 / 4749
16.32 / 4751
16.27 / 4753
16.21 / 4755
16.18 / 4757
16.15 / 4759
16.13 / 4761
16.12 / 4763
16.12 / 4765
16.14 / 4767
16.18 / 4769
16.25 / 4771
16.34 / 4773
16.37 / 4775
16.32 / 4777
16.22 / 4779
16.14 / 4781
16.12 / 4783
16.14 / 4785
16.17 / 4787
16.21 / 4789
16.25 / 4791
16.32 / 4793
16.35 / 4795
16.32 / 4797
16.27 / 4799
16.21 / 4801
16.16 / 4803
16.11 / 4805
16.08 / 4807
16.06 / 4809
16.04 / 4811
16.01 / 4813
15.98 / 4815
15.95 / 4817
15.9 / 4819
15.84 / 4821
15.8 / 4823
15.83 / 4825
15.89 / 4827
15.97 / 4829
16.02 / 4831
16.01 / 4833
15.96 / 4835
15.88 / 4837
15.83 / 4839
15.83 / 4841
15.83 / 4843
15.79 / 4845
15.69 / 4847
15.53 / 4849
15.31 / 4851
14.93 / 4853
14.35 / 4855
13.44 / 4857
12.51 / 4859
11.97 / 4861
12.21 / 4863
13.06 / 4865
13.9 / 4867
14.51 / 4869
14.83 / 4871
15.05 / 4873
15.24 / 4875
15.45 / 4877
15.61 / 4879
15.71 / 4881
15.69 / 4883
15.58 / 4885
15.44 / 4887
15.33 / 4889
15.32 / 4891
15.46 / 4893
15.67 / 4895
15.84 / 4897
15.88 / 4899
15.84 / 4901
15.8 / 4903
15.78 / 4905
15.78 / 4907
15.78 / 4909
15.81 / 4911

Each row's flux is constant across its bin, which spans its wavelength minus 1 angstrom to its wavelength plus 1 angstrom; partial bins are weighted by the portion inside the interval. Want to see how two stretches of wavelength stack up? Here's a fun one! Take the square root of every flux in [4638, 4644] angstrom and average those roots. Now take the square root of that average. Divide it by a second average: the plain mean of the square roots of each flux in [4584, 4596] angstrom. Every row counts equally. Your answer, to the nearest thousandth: 0.497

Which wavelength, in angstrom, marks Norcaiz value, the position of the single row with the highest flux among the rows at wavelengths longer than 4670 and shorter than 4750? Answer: 4723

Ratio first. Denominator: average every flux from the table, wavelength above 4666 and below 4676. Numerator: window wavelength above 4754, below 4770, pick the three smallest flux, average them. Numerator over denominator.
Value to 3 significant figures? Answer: 0.980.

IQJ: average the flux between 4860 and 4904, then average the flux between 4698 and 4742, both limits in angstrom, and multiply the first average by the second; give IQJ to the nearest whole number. 245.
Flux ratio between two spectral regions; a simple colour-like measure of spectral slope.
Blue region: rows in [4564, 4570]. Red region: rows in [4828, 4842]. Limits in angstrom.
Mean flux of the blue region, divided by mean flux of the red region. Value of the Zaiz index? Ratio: 1.05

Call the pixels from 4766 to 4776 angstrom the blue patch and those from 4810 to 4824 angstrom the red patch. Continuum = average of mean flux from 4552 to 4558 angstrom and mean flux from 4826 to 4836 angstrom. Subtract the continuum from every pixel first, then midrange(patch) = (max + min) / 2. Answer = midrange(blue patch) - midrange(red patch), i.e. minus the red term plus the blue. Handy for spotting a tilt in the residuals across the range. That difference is 0.3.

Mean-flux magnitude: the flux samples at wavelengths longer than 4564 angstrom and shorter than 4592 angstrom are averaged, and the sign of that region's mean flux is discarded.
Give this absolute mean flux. 16.5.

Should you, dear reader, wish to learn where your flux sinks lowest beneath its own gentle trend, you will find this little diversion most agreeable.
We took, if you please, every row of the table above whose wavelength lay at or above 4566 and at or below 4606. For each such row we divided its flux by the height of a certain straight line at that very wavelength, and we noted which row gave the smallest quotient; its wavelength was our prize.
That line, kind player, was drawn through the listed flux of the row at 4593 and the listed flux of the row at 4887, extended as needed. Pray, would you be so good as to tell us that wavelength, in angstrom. 4583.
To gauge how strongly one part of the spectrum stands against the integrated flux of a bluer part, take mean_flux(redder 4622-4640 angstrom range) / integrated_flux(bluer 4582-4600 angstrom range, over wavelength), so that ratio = 0.0554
